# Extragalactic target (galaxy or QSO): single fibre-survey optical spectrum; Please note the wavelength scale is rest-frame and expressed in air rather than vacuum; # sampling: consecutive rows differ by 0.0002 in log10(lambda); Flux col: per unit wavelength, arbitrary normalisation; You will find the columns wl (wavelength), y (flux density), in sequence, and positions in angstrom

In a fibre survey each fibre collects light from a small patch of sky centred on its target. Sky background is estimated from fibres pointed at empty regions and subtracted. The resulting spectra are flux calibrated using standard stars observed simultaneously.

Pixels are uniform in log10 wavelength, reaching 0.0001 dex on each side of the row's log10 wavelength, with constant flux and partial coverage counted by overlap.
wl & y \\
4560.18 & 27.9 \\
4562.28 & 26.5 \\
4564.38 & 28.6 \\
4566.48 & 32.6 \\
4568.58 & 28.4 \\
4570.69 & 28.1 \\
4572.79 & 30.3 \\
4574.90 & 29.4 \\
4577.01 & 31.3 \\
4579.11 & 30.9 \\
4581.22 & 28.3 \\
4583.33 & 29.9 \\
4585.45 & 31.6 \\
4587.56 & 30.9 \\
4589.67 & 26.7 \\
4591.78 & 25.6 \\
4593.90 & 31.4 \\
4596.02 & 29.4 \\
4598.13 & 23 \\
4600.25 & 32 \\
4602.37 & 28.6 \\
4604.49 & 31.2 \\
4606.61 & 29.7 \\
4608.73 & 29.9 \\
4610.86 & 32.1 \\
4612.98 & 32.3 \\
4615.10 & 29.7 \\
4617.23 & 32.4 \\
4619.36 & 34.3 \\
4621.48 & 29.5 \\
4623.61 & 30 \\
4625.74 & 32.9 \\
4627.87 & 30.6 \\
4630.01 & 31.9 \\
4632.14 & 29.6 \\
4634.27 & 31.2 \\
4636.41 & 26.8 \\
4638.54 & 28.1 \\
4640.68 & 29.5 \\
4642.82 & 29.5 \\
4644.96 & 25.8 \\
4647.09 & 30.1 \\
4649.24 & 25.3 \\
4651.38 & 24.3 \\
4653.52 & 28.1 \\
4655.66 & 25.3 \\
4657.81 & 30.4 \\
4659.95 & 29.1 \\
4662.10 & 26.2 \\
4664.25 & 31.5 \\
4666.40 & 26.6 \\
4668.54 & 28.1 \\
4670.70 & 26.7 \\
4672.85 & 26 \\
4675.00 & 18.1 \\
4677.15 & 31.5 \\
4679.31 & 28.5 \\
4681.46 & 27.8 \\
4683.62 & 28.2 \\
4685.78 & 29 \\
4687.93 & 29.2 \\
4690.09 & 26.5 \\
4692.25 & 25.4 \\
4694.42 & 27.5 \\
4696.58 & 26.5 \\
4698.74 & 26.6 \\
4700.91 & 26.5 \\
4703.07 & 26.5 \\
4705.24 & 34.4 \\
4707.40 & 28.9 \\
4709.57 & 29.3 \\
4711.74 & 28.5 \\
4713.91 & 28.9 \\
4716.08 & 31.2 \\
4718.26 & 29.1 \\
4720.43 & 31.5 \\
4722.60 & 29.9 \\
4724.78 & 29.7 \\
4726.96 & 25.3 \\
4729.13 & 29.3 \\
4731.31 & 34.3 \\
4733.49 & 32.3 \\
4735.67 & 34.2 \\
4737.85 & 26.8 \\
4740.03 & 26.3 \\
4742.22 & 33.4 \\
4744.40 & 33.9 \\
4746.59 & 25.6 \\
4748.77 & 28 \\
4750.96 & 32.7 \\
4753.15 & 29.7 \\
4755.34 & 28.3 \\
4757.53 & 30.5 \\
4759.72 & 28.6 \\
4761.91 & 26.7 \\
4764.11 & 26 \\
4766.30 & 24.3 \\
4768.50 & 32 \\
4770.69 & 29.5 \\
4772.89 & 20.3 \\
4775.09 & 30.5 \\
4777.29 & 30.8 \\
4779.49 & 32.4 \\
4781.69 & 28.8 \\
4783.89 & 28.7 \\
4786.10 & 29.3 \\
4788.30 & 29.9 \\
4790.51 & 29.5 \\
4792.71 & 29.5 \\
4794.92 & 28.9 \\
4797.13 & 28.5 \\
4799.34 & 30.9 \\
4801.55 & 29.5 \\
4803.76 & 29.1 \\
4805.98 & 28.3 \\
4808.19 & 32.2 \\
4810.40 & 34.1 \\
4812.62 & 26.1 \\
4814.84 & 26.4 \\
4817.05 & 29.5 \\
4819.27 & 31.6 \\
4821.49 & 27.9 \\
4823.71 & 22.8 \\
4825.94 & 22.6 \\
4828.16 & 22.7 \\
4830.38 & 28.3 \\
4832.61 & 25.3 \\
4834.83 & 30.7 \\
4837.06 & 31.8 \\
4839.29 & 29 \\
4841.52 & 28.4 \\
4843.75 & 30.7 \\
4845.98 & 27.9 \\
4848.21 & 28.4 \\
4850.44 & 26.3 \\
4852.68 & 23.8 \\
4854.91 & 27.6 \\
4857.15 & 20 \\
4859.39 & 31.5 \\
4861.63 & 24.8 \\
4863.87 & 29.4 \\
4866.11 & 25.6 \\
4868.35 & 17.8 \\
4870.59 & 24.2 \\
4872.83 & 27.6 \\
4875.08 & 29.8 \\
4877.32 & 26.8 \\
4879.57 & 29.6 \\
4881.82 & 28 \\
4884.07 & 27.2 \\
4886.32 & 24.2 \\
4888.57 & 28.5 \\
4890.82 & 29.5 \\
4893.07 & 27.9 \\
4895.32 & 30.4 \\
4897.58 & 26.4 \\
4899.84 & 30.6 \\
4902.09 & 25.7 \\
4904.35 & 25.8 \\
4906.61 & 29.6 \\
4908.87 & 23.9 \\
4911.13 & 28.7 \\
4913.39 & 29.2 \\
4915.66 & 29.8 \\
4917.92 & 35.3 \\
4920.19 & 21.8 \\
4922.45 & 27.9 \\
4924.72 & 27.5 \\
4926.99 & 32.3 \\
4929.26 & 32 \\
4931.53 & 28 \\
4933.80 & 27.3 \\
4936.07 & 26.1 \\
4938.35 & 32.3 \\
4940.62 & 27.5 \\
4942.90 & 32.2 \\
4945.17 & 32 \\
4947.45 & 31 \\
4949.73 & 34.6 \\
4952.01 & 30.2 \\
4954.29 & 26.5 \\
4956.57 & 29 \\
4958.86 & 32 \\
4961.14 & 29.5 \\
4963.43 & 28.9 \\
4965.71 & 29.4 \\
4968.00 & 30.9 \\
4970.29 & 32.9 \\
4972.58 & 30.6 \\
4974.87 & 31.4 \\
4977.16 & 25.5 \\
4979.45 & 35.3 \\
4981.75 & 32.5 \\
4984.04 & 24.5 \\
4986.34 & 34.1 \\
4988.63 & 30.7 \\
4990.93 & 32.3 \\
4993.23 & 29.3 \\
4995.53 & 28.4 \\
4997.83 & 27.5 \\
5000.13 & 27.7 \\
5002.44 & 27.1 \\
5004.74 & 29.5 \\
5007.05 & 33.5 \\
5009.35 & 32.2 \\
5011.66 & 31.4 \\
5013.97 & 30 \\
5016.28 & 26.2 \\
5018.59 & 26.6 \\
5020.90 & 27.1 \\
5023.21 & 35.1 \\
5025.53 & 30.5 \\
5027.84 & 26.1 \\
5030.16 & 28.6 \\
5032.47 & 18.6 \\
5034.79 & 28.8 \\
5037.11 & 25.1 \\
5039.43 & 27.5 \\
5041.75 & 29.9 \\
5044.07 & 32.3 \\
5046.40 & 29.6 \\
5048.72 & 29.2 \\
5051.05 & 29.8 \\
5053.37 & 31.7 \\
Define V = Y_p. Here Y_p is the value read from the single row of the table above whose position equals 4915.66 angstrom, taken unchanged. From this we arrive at 29.8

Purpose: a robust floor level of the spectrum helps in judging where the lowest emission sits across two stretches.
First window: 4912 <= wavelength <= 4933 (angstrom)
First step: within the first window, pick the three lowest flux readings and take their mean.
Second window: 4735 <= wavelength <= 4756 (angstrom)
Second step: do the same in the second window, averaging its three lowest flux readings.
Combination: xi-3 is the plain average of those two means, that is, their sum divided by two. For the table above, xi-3 26.0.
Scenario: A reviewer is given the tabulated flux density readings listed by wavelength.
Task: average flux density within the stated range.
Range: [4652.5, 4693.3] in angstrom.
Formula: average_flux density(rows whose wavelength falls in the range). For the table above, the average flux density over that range 27.5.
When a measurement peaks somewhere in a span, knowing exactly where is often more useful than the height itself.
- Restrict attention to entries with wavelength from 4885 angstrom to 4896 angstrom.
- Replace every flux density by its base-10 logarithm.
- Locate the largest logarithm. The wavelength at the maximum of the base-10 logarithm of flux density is 4895.32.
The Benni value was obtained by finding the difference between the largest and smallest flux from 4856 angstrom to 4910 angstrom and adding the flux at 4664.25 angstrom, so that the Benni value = 45.2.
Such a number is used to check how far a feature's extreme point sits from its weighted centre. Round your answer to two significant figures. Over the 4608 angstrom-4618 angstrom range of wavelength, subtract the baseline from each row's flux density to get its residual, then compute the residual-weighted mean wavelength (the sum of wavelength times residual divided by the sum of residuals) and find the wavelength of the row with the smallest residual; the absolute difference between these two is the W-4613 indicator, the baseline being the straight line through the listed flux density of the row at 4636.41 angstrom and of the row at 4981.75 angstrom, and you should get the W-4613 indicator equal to 1.9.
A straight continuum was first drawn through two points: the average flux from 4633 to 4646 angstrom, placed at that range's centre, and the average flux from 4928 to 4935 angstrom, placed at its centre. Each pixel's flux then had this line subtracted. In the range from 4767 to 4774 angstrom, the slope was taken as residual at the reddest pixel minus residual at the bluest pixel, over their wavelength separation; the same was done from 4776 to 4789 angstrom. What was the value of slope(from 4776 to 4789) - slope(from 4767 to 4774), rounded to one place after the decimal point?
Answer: 2.6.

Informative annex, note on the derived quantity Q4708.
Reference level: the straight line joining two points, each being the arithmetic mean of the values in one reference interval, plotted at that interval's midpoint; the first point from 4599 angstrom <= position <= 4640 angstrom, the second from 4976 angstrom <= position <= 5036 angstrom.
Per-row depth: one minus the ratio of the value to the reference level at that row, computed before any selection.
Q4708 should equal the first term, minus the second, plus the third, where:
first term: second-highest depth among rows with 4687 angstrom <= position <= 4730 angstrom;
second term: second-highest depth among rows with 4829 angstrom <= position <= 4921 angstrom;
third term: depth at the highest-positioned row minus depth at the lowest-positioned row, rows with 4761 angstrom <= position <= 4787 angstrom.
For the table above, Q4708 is -0.25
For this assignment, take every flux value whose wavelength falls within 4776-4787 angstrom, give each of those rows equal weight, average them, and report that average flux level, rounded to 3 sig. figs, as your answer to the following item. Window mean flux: 30.0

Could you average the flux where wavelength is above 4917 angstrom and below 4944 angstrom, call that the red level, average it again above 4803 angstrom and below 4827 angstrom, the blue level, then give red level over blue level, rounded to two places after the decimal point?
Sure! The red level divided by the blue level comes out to 1.03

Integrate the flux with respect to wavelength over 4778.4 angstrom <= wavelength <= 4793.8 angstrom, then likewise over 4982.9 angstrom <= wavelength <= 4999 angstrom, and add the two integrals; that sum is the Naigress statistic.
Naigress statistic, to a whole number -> 934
